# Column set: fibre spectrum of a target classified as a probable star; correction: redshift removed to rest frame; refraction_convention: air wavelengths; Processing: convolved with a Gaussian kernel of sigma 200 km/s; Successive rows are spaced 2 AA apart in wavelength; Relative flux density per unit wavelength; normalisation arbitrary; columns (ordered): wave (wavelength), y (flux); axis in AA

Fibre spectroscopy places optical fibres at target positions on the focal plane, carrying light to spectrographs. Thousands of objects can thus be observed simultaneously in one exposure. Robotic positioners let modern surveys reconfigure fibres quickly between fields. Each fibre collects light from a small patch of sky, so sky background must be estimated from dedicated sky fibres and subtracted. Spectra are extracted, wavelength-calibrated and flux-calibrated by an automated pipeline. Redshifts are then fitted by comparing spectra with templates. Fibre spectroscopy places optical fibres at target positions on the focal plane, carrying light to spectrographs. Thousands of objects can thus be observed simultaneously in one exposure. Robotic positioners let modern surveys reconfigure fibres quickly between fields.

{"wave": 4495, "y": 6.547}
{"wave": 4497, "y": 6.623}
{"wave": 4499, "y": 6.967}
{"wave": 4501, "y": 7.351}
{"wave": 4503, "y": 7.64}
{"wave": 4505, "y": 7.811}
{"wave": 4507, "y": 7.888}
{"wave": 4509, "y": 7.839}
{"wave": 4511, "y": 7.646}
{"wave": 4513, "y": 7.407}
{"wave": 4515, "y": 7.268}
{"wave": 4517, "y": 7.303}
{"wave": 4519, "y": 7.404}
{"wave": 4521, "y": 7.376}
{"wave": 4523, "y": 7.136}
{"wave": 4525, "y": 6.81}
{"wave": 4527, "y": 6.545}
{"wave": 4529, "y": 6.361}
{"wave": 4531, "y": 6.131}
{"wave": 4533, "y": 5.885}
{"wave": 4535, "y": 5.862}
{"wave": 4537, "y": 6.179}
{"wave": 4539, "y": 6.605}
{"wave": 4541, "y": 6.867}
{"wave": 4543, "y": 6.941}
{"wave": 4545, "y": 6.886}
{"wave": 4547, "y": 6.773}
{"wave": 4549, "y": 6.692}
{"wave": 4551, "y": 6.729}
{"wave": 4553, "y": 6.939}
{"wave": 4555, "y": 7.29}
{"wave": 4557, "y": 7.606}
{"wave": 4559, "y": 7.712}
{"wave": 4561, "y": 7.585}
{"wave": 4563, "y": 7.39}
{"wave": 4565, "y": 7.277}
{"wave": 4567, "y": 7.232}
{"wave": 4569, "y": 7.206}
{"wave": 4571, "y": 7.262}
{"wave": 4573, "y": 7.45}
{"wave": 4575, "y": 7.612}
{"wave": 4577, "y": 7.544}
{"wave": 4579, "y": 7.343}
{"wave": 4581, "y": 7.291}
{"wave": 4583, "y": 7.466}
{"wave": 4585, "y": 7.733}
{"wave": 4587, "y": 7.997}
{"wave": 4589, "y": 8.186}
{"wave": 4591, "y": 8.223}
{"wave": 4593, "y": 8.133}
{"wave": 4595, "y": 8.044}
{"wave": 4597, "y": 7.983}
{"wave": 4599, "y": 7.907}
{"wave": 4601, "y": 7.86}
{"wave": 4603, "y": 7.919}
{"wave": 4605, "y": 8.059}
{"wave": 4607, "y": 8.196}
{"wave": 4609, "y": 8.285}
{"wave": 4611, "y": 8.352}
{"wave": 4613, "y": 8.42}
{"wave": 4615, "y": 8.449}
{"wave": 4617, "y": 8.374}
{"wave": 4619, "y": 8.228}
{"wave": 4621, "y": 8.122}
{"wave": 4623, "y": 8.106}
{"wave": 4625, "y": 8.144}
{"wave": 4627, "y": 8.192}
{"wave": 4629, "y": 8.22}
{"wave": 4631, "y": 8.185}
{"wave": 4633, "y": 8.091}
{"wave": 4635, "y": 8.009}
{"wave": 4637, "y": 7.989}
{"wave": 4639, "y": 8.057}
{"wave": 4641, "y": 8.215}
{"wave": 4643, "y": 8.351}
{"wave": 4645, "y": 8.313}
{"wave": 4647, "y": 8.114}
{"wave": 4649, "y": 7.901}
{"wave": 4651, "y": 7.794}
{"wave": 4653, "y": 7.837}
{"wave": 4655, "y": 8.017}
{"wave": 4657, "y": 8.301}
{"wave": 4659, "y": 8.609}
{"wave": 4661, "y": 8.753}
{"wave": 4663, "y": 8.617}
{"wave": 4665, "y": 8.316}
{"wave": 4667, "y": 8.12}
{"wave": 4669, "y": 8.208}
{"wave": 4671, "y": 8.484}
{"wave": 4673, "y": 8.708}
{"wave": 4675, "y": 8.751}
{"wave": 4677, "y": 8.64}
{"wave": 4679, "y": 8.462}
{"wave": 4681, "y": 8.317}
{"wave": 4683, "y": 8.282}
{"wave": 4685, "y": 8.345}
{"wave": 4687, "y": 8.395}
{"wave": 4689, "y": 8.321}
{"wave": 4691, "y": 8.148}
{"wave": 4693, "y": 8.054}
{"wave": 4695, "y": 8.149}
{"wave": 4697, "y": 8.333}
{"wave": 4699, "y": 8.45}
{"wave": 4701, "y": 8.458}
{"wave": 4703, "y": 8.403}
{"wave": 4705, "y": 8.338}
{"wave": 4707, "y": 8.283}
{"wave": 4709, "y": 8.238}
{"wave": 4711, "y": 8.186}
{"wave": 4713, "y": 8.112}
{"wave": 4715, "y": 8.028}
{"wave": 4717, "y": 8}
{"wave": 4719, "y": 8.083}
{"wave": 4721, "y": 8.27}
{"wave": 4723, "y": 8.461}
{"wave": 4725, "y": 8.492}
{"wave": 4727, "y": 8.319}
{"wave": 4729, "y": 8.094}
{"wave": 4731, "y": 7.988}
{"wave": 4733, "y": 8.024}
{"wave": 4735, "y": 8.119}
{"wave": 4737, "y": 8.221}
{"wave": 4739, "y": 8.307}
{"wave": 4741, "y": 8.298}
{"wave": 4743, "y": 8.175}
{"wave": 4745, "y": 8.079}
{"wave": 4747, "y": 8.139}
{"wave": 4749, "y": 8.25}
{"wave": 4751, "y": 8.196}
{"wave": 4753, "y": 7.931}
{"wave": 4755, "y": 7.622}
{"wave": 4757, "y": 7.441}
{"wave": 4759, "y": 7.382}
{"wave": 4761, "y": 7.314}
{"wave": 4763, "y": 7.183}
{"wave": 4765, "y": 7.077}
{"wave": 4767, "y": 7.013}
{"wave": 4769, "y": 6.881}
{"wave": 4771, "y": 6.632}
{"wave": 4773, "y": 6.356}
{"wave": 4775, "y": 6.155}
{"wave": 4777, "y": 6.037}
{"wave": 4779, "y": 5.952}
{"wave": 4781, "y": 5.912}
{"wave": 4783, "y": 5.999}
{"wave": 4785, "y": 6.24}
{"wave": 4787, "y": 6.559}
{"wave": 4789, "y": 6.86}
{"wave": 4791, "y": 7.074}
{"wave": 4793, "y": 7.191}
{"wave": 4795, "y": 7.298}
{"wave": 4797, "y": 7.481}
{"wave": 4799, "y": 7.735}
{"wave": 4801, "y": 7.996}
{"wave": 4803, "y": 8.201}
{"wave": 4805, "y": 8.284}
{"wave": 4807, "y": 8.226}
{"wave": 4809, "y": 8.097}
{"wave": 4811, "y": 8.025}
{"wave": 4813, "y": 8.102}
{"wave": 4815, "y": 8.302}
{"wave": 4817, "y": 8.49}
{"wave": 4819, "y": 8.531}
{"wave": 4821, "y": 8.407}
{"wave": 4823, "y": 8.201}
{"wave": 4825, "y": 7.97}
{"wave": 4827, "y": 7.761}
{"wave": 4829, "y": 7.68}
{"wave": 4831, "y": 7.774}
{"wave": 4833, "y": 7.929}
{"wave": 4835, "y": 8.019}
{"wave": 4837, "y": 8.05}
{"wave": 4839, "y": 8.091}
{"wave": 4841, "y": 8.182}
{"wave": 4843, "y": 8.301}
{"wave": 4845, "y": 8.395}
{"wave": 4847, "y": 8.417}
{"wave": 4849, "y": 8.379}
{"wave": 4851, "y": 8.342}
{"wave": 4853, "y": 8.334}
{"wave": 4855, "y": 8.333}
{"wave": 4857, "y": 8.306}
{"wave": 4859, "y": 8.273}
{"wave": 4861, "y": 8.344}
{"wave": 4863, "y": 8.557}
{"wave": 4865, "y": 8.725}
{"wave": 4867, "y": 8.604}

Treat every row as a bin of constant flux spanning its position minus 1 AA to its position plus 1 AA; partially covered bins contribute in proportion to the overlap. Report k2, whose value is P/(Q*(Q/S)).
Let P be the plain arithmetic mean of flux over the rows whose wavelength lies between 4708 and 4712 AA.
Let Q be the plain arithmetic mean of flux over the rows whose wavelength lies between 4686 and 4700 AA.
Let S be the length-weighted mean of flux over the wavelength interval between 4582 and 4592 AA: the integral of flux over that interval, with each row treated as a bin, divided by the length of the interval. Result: 0.95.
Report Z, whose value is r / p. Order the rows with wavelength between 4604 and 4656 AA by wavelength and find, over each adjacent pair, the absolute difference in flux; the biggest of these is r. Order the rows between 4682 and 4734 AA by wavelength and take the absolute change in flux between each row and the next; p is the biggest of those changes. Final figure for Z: 0.95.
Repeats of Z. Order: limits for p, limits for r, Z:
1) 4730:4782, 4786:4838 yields 0.97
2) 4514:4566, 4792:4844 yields 0.61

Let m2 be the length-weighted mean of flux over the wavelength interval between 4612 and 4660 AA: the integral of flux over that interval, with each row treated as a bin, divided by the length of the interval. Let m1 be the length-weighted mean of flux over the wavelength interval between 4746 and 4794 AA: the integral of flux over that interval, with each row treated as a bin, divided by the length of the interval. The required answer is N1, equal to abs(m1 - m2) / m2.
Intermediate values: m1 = 7.0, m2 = 8.17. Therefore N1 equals 0.146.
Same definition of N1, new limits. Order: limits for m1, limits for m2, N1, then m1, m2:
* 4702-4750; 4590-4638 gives 0.007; 8.2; 8.15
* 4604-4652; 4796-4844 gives 0.012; 8.2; 8.08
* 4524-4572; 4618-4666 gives 0.161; 6.9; 8.19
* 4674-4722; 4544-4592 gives 0.122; 8.3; 7.39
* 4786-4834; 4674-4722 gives 0.055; 7.8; 8.29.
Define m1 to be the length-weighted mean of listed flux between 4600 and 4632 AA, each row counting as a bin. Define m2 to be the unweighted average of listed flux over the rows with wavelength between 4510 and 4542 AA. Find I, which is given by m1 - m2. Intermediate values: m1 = 8.19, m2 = 6.8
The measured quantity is 1.4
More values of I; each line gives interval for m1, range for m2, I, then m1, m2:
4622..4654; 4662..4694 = -0.3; 8.09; 8.4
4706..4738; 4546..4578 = 0.9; 8.18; 7.3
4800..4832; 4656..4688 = -0.3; 8.13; 8.5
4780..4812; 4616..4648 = -0.8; 7.32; 8.2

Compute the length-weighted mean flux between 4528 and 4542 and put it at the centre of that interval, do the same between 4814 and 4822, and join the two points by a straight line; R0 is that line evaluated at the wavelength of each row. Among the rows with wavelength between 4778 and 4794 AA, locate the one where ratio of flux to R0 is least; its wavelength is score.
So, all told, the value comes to 4781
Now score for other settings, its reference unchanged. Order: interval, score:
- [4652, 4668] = 4653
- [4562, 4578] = 4569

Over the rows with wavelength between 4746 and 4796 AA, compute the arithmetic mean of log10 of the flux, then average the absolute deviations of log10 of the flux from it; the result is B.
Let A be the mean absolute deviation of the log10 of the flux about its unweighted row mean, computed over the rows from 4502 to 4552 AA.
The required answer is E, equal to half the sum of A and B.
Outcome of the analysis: 0.034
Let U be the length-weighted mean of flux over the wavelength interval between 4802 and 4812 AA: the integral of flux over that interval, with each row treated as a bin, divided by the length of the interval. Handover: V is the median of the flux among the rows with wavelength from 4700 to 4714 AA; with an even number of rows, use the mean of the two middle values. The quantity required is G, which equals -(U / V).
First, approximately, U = 8.17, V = 8.3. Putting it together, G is -0.99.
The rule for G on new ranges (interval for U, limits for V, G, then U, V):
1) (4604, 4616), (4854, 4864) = -1.00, 8.29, 8.3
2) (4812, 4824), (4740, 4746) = -1.02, 8.34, 8.2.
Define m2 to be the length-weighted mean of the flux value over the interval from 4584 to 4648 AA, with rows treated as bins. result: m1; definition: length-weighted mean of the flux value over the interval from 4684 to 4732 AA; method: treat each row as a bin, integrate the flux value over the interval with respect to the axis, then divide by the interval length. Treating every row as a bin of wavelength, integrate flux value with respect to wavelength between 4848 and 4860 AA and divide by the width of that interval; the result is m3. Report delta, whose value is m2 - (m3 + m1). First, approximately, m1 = 8.25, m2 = 8.14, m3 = 8.33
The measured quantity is -8.44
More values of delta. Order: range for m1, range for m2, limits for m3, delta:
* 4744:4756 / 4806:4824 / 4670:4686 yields -8.27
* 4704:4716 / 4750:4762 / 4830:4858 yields -8.75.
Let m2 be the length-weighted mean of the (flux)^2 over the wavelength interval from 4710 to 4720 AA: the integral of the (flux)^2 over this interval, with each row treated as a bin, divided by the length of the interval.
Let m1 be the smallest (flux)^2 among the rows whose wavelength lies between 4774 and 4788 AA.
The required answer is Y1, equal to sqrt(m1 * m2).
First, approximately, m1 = 35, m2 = 65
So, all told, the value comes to 48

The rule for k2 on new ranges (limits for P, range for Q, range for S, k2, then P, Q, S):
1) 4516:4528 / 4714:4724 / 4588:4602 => 0.86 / 7.10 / 8.17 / 8.05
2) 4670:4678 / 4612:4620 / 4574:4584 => 0.92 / 8.65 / 8.37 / 7.45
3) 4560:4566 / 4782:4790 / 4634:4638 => 1.44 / 7.42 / 6.41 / 8.00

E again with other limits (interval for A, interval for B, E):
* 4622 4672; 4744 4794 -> 0.024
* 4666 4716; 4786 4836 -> 0.015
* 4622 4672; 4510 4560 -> 0.018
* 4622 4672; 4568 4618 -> 0.014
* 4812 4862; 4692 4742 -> 0.009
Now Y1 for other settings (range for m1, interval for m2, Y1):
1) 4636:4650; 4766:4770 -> 55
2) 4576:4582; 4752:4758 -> 56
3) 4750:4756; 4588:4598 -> 62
